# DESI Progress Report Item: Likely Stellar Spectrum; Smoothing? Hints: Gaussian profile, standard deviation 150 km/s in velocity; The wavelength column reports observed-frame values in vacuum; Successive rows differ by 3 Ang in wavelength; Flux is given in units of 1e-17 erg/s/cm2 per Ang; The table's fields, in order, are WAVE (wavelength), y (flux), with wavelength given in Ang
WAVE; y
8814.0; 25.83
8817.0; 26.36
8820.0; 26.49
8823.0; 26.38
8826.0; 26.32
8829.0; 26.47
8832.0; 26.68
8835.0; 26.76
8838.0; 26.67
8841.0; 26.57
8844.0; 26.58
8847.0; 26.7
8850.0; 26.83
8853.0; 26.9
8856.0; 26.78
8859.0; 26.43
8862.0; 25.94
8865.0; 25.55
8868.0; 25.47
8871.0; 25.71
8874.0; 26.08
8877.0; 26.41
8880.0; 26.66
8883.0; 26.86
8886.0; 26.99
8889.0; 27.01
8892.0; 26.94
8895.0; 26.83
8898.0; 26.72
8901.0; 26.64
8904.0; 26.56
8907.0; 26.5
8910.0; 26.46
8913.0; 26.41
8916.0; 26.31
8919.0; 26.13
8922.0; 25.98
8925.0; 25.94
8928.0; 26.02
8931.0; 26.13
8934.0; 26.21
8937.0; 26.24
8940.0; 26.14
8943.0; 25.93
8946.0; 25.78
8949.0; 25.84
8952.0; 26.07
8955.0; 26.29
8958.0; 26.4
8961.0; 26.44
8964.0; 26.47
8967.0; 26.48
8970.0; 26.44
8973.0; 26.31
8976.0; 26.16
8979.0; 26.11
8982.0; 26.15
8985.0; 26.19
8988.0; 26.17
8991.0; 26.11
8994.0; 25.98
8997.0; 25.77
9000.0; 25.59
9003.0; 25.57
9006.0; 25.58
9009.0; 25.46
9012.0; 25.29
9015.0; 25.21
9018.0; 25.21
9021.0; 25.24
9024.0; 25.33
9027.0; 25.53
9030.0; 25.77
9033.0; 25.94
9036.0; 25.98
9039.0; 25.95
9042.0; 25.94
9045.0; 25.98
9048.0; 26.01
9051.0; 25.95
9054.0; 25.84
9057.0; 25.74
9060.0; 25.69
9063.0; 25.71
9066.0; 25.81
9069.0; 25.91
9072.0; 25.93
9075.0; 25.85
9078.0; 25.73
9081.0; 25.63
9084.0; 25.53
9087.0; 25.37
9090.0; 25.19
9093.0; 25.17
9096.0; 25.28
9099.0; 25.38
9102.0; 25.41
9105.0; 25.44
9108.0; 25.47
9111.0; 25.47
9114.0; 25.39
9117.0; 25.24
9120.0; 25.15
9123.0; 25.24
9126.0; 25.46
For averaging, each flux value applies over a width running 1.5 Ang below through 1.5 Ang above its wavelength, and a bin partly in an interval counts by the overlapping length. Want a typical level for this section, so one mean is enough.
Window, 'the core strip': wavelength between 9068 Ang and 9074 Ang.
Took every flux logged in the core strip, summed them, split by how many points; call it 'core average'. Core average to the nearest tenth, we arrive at 25.9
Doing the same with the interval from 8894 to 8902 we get 26.7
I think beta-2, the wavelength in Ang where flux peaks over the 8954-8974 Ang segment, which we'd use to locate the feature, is 8967.0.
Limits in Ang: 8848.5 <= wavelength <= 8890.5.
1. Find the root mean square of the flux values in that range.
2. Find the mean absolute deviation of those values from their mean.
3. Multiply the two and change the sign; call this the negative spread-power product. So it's -12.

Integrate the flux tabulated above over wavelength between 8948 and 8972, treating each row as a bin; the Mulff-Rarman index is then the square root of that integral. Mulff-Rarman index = 25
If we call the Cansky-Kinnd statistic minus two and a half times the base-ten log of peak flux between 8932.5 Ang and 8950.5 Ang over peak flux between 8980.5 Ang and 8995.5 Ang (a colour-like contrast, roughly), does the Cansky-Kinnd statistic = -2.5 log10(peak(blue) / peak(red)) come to -0.002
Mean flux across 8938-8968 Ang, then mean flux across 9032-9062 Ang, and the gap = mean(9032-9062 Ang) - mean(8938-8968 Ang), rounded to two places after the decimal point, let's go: -0.28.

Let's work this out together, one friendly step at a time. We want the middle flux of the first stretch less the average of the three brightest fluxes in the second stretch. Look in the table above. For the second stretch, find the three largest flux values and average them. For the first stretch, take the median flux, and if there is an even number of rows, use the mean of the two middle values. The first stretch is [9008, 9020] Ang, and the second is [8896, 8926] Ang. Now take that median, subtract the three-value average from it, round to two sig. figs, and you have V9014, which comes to -1.4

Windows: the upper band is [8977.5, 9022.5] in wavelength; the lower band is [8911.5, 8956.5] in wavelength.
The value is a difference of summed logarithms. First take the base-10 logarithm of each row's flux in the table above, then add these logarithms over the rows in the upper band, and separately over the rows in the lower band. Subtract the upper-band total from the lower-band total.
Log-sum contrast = 0.10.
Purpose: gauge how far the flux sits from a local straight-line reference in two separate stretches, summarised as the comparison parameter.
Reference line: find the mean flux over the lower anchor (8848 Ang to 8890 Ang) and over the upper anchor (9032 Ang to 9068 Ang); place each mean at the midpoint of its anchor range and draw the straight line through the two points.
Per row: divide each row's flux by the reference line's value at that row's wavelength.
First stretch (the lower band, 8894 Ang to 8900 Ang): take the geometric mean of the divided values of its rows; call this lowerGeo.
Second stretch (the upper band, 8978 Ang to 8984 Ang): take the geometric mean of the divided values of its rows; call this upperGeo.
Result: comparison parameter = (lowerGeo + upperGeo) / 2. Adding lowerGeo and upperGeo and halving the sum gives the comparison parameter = 1.01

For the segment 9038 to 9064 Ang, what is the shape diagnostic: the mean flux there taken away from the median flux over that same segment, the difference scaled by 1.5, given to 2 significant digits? 0.11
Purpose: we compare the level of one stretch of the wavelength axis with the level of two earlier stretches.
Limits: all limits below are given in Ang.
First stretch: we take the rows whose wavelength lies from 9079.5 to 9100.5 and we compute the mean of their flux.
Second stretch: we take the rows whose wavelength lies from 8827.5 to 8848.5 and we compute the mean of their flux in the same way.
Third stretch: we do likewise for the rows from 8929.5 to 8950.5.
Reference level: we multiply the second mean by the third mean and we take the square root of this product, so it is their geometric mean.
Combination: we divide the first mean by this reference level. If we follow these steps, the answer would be 0.963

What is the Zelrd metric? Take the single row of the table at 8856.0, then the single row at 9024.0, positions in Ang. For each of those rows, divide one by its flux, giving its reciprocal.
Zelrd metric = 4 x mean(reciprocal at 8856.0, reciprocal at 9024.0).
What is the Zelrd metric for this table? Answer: 0.1536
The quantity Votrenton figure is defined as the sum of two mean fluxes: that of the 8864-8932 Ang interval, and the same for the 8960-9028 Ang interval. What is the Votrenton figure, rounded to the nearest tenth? 52.2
